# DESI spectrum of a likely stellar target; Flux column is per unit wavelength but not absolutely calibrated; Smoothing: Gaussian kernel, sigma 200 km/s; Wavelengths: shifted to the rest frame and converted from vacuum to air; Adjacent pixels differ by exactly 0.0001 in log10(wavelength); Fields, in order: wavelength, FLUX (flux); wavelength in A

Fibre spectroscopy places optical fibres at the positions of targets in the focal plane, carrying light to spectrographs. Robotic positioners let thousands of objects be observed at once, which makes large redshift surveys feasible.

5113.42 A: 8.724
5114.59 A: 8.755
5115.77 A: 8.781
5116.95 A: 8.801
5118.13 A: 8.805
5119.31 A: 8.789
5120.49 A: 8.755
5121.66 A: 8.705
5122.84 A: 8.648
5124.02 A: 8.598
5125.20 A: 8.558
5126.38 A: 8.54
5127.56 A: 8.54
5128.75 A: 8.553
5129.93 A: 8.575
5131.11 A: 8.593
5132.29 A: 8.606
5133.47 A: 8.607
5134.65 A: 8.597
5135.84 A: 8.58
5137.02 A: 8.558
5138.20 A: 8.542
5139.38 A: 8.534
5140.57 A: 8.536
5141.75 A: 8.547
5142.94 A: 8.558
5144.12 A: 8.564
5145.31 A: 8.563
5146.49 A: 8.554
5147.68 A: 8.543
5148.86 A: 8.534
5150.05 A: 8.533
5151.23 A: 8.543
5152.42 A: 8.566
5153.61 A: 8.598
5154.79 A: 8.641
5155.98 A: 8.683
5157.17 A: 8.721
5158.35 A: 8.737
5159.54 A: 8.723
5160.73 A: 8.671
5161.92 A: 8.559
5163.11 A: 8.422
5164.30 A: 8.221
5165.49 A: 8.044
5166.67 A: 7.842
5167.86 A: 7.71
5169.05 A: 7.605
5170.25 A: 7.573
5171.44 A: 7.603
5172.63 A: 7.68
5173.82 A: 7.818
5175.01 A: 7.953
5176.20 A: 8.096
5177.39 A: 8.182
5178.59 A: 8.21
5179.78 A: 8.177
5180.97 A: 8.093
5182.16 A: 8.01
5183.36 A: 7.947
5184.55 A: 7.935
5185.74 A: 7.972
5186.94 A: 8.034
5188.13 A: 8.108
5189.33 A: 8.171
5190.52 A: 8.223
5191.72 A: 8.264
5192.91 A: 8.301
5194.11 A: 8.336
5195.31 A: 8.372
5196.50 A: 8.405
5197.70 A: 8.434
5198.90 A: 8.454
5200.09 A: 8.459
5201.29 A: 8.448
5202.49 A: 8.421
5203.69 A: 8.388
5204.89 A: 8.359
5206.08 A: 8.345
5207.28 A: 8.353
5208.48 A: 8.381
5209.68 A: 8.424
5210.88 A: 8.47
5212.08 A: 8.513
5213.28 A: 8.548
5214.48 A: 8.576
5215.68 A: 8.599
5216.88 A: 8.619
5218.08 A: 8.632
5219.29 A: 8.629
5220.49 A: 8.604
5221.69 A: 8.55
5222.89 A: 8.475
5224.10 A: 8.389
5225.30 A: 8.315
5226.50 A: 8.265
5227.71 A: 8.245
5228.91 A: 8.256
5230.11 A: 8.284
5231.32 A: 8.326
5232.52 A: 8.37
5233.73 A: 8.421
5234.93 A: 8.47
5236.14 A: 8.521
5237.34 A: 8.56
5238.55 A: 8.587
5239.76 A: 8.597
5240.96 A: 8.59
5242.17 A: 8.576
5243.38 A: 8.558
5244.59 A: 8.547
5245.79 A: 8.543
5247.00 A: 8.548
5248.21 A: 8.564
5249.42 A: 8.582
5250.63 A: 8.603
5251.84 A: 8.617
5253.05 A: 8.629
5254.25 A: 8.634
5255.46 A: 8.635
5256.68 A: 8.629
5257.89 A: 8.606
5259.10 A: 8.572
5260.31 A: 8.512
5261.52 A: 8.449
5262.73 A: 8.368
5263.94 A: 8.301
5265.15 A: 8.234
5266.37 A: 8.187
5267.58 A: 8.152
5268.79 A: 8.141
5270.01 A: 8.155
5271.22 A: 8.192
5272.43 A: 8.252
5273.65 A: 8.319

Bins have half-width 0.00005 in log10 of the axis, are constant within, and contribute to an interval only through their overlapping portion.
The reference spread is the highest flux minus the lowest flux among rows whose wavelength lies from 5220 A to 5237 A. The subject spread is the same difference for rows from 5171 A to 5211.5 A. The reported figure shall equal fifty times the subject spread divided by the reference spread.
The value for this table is 121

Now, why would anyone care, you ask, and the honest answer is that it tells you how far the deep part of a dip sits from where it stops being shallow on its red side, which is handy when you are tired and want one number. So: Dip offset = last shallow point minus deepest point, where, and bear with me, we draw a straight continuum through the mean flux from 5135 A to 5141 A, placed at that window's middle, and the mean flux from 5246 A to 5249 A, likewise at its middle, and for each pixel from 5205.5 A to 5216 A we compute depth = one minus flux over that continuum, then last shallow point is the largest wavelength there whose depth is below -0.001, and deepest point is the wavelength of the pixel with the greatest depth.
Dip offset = 9.6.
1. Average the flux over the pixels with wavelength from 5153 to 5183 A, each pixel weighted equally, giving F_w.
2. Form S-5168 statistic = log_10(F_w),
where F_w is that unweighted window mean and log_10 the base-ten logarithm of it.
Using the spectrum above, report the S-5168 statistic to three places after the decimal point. 0.913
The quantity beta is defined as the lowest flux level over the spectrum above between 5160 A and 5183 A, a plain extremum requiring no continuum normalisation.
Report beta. 7.573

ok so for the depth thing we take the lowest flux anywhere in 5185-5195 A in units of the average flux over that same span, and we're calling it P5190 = 0.975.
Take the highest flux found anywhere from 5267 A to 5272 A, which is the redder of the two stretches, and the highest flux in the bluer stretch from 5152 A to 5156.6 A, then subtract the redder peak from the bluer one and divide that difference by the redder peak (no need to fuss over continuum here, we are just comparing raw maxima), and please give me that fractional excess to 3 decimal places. 0.060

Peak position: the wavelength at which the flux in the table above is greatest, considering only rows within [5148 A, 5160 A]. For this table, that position 5158.35 A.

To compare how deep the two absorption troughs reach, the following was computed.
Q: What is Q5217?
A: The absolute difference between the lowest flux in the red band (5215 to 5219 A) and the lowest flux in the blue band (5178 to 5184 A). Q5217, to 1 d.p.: 0.7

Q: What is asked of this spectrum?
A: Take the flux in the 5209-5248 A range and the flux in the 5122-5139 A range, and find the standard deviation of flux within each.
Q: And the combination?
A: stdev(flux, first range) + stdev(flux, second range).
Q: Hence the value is 0.15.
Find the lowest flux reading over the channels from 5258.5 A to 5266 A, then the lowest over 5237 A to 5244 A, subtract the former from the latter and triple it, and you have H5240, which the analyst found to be 1.0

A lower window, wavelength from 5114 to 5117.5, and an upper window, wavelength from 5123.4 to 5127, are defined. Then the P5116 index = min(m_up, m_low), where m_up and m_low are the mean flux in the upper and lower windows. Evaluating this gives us 8.57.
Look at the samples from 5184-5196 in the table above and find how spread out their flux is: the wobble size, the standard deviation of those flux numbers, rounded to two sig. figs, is 0.15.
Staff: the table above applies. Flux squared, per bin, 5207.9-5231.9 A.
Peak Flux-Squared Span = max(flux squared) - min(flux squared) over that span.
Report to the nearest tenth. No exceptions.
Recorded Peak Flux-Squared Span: 6.5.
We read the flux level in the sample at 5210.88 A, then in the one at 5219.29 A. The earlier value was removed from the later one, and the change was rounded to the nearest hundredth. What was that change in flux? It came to 0.16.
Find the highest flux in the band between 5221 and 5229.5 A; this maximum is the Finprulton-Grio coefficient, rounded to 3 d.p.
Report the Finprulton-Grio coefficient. 8.550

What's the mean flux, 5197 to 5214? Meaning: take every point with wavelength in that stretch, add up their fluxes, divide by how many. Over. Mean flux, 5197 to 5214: 8.43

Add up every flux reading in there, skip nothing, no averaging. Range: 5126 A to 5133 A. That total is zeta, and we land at 51.4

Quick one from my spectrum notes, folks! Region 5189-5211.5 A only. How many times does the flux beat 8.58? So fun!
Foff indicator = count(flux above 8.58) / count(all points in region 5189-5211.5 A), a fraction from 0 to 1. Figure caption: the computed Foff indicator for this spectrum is 0.0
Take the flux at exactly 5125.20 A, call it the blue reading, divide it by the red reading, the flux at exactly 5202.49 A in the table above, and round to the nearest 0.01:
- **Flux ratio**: 1.02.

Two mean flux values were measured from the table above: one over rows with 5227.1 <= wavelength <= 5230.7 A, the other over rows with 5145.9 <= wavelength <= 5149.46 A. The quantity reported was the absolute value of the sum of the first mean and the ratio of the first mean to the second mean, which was 9.23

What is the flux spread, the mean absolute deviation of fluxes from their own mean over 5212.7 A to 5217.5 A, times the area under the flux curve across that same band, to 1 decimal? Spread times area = 1.0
